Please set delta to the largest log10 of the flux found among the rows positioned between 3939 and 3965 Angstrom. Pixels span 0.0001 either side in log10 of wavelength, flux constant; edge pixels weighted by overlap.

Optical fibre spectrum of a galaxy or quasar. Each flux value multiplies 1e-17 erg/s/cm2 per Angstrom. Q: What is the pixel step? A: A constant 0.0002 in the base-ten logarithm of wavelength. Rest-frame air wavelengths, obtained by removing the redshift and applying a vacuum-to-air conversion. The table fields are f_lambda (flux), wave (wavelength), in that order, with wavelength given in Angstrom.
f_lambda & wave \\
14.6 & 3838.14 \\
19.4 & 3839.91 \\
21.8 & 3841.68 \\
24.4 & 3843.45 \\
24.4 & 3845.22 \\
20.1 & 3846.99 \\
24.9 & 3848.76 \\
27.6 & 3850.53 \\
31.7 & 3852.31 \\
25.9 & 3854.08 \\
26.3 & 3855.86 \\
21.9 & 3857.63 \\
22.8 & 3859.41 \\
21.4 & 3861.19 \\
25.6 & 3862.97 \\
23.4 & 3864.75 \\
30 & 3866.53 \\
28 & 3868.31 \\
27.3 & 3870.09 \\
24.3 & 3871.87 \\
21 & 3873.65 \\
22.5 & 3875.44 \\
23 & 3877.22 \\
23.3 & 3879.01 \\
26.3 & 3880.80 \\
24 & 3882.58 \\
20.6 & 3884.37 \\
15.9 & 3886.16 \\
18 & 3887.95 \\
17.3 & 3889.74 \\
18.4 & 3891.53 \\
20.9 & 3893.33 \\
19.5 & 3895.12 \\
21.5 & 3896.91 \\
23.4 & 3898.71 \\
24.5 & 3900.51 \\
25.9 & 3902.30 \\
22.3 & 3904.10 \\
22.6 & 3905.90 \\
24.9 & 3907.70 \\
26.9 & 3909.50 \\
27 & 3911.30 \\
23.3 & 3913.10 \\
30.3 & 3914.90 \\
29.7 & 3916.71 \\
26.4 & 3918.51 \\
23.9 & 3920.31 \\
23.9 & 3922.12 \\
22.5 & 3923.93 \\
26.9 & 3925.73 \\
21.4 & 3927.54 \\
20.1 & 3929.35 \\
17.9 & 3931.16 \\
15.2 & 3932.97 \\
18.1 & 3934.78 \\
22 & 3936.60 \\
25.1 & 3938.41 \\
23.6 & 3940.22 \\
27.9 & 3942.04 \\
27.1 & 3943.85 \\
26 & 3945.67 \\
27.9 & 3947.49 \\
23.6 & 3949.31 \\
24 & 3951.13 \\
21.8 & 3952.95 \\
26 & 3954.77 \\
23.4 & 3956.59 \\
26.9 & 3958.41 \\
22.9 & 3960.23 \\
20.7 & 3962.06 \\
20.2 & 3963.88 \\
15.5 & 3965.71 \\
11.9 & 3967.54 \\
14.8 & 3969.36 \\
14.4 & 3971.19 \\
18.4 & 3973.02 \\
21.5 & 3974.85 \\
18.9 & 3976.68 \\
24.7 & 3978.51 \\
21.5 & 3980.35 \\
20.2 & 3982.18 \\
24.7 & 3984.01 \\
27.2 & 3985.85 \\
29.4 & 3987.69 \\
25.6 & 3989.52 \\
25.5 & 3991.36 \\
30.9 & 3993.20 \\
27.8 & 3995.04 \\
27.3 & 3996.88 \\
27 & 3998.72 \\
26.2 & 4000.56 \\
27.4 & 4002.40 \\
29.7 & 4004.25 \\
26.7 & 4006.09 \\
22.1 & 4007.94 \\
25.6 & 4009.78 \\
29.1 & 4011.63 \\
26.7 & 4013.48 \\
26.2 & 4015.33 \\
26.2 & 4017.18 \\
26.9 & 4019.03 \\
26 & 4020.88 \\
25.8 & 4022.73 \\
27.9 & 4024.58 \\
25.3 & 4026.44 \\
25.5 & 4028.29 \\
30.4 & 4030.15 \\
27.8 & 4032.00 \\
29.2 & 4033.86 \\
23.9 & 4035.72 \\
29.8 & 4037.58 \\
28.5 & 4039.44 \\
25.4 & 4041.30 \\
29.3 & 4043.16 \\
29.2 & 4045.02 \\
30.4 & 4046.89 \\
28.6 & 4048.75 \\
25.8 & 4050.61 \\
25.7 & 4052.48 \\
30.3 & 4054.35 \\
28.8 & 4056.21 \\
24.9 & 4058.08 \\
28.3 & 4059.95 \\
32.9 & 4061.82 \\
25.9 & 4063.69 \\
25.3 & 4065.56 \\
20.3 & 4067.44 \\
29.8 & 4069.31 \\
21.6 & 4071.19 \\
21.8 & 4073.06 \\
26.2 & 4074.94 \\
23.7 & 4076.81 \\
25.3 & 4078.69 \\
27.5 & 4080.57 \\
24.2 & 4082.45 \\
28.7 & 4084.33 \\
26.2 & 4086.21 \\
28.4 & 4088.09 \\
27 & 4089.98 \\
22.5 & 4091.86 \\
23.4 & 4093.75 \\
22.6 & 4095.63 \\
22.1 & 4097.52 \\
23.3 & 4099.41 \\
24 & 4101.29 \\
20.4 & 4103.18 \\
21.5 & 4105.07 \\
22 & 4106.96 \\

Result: 1.45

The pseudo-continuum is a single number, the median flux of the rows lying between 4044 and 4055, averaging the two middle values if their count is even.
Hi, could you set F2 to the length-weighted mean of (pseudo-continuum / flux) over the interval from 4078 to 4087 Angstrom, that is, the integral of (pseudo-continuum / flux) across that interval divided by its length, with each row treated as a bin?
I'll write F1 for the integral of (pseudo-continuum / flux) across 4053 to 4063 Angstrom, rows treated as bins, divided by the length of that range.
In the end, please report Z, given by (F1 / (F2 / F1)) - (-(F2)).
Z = 2.03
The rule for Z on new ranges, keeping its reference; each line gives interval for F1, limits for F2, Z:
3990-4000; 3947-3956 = 2.12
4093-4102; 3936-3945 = 2.52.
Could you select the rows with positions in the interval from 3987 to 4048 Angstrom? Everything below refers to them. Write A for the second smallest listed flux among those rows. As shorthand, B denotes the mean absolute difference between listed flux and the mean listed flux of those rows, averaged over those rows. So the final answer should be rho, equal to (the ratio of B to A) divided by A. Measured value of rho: 0.0029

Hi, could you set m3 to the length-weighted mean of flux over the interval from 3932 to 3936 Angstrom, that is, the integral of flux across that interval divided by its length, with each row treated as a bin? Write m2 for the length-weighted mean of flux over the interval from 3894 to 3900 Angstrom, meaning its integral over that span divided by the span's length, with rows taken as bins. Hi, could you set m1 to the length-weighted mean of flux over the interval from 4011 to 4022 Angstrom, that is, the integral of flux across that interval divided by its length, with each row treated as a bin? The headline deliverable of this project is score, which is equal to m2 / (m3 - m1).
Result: -2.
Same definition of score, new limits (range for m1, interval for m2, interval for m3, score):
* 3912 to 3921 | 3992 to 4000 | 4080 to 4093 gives -52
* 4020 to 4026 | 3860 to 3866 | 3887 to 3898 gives -3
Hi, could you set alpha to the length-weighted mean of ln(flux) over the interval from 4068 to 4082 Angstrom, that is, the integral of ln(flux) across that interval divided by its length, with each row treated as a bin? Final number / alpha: 3.21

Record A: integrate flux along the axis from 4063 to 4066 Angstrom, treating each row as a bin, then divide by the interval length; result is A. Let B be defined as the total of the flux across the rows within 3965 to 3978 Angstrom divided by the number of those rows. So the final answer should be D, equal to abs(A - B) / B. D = 0.56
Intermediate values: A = 26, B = 16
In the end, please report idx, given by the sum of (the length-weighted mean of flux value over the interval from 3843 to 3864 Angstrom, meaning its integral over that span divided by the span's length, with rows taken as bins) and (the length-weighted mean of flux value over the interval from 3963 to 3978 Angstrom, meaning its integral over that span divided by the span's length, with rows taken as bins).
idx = 42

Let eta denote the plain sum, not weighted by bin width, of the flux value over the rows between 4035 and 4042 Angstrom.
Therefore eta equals 108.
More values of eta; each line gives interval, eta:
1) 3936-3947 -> 152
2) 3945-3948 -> 54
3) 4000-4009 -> 132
